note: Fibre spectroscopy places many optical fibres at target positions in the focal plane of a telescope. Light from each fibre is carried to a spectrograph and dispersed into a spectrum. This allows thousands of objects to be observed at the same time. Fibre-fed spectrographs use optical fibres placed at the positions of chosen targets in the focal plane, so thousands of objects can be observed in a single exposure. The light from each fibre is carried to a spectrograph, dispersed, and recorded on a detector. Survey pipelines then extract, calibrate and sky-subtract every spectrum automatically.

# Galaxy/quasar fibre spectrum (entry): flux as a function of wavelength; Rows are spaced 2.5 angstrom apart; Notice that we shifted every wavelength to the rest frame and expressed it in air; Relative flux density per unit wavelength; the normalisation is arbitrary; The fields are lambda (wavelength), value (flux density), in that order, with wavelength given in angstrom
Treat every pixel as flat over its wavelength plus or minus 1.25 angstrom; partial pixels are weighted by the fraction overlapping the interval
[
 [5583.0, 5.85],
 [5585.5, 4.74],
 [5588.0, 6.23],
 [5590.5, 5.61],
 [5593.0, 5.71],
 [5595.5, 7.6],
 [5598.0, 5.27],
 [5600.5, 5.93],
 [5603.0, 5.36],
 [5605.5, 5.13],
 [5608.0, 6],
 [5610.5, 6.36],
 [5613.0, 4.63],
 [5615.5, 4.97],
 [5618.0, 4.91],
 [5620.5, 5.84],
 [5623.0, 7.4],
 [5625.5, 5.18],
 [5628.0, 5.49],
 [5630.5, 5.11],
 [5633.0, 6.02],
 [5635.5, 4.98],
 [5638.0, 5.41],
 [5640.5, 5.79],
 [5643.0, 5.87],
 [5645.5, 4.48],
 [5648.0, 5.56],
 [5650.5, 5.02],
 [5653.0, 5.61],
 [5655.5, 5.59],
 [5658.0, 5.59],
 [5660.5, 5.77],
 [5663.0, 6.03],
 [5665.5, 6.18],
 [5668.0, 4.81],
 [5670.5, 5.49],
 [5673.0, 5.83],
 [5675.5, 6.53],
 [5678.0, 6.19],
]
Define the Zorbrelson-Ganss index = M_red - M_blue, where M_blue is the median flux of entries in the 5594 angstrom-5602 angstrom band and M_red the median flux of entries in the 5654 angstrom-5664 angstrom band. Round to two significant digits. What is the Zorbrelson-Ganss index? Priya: -0.25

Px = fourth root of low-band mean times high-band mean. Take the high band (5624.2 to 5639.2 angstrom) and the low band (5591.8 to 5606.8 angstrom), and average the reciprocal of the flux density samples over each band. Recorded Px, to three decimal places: 0.425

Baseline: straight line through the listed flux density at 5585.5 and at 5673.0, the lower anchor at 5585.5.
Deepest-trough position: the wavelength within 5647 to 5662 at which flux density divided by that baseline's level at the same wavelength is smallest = 5650.5 angstrom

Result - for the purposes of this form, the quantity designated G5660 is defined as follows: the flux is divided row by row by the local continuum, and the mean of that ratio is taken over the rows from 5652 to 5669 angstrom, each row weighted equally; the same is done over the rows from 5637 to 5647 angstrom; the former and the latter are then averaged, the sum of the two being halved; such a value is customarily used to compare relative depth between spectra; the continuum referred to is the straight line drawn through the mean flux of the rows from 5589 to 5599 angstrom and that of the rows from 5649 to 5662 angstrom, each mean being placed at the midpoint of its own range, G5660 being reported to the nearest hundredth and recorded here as 0.99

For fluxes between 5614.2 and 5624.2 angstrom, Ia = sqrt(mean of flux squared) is 5.9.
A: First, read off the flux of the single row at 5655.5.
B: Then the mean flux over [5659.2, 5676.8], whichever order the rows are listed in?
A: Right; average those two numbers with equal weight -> 5.70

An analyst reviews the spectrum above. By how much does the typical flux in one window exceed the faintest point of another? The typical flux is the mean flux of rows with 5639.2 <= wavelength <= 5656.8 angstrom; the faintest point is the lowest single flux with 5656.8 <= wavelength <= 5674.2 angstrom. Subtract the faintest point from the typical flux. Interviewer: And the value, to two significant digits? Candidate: 0.61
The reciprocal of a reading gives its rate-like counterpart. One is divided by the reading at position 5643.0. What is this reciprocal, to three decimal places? 0.170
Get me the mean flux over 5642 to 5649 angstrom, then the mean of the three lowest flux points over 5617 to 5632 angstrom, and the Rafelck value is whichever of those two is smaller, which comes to 5.07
